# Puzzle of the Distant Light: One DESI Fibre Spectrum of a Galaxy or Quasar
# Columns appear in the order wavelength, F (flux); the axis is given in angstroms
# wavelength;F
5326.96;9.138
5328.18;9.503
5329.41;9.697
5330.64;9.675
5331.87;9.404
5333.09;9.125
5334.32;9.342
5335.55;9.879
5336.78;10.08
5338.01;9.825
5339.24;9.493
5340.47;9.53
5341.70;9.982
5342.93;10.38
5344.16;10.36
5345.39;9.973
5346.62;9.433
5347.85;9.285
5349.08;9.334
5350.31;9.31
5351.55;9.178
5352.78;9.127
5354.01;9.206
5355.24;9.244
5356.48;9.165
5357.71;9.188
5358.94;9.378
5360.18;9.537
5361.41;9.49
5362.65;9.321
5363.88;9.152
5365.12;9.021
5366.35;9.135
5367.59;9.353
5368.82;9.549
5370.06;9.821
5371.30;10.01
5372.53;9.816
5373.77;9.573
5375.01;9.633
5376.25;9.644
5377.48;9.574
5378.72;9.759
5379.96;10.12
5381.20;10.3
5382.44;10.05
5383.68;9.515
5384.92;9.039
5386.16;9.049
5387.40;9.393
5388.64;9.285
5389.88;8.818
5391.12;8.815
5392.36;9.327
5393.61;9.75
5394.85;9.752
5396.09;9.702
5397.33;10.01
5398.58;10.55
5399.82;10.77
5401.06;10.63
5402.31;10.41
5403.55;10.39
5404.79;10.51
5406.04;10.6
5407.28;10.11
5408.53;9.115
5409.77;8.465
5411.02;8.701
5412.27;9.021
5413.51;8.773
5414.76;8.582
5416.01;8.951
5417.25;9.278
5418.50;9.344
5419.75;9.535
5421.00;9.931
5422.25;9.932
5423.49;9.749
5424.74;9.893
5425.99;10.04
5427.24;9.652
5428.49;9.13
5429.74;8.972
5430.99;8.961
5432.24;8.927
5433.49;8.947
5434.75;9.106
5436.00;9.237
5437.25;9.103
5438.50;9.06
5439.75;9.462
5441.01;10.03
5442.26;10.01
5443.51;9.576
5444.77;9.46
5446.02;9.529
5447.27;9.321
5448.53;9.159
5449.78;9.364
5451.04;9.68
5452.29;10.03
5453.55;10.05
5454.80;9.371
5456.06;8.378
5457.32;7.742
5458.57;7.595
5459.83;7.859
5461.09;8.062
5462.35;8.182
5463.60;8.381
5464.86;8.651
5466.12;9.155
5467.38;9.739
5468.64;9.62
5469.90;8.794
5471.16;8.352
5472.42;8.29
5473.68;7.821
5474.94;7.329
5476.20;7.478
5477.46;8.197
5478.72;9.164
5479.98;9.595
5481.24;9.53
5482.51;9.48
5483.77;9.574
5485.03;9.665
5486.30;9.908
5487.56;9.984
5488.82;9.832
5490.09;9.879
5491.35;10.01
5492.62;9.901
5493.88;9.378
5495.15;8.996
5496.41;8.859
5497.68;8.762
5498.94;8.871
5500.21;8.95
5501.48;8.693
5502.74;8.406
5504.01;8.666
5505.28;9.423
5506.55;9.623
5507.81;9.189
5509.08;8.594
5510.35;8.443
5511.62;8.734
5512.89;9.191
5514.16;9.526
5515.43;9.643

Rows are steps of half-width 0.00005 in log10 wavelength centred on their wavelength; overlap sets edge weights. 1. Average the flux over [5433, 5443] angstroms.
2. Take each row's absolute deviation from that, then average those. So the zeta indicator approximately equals 0.35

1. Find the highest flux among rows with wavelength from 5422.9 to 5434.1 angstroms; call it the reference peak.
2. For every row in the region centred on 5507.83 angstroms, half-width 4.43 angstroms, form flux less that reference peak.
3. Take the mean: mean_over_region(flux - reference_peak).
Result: -1.1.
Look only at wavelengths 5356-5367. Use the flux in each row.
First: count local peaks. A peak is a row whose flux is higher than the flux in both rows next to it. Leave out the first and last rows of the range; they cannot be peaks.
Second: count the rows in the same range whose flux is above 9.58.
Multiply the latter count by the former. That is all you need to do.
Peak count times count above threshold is 0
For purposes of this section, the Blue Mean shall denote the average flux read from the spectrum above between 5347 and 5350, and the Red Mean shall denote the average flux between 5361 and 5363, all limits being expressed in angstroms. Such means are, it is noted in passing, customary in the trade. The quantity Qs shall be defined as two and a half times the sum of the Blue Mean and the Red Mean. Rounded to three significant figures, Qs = 46.8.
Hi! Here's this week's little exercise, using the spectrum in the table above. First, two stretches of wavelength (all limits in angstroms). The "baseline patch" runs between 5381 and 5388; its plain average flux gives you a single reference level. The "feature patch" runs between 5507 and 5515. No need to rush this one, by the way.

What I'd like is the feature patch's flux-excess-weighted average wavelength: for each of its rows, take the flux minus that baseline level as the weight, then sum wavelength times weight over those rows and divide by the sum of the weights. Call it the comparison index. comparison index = 5510.3 angstroms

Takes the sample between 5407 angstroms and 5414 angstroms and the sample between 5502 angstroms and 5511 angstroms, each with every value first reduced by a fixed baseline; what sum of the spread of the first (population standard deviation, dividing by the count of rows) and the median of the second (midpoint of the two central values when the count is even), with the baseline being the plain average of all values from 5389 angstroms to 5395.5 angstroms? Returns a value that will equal -0.10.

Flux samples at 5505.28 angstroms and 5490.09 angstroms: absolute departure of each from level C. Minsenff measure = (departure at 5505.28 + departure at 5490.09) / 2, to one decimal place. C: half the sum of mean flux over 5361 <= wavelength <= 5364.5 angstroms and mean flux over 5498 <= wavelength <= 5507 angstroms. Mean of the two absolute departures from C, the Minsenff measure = 0.5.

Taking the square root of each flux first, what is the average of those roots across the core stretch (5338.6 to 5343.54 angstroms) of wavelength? 3.14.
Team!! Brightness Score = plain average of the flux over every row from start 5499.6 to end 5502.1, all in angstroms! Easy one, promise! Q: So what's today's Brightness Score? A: 8.8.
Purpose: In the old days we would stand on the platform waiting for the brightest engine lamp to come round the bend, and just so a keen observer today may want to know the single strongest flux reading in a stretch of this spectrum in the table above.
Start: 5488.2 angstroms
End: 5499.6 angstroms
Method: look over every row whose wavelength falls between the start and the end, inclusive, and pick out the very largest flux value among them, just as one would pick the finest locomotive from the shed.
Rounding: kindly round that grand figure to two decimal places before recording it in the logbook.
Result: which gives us 10.01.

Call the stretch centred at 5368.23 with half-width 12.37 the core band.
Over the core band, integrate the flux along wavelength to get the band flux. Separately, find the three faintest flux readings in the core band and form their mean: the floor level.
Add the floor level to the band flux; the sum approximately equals 244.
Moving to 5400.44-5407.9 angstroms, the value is 88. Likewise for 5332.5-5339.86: 80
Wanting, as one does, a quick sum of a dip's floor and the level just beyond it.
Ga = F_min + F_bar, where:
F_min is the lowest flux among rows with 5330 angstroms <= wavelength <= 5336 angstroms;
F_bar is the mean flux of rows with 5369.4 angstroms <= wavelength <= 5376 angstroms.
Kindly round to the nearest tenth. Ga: 18.9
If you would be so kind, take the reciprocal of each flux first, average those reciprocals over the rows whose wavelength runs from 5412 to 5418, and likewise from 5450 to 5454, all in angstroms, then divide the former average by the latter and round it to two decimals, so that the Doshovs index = 1.11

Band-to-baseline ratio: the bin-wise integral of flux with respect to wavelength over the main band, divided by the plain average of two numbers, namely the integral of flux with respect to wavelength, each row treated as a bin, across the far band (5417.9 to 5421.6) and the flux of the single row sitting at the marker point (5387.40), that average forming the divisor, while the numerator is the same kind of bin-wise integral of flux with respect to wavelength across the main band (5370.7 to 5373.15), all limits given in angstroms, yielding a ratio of 1.1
